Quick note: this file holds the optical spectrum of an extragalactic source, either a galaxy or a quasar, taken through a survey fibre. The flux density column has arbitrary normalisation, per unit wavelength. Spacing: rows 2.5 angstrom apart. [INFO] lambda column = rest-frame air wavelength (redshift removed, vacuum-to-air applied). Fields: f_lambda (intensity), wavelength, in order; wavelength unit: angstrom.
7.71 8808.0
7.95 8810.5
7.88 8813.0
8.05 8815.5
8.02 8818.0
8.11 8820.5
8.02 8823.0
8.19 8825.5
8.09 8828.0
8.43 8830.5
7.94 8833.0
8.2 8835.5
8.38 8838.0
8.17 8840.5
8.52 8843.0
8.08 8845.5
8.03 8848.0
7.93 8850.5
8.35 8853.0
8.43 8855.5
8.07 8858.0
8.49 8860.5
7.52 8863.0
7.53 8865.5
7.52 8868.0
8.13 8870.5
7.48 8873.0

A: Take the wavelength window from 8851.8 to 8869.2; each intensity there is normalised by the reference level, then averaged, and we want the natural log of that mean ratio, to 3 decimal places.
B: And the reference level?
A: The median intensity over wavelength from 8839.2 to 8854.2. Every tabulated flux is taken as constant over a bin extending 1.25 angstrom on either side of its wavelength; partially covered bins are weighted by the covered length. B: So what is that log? -0.017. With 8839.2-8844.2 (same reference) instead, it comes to 0.027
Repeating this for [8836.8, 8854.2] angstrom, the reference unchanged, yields 0.010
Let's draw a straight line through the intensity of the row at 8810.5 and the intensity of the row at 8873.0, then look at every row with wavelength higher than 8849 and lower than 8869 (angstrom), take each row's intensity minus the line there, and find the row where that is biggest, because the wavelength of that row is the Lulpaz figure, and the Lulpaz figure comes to 8860.5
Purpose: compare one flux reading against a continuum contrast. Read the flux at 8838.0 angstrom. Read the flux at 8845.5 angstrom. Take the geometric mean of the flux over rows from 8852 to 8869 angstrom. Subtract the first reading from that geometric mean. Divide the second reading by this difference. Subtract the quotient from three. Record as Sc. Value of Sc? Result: 23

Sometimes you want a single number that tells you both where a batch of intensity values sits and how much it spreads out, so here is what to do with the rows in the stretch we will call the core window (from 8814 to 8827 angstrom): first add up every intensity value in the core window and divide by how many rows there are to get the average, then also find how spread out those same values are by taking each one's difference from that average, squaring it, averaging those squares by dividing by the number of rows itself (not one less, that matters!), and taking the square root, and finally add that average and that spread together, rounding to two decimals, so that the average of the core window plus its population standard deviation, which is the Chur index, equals 8.14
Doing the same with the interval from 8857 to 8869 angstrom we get 8.22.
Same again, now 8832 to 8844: 8.44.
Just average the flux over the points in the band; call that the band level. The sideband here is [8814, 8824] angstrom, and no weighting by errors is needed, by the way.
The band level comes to 8.05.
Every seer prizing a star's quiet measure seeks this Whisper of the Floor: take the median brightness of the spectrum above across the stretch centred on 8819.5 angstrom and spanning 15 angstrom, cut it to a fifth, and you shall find 1.61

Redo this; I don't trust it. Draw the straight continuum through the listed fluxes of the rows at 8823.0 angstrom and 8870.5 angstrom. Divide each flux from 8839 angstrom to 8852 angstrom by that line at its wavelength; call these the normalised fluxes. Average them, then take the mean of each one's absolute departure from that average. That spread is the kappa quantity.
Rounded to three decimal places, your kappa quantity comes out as 0.021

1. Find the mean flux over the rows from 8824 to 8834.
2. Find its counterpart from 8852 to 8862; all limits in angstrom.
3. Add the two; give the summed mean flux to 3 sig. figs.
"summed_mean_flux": 16.5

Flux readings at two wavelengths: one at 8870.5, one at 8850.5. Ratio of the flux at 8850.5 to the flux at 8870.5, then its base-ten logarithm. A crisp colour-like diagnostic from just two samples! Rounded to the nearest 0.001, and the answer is -0.011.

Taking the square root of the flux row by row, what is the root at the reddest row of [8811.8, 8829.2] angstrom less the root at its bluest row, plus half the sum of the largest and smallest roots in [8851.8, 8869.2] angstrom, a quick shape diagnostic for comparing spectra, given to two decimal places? 2.87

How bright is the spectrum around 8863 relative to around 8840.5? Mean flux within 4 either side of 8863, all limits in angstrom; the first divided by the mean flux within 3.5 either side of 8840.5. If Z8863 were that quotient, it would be 0.94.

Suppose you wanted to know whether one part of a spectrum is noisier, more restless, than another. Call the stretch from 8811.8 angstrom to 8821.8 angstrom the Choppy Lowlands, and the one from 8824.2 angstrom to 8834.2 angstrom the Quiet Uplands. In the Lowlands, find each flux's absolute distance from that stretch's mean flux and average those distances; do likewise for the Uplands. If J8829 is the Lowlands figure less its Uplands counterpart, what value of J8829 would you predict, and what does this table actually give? -0.08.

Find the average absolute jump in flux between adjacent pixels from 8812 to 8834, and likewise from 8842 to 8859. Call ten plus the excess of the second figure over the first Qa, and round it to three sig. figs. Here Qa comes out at 10.1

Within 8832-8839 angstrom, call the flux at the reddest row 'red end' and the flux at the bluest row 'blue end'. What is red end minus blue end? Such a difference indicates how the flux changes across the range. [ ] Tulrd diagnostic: 0.4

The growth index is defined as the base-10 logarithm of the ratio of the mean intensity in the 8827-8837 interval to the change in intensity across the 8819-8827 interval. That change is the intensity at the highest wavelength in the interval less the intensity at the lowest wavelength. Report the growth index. 2.01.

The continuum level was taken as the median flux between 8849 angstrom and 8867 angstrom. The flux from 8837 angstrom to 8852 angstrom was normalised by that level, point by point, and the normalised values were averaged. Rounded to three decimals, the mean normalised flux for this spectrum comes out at 1.014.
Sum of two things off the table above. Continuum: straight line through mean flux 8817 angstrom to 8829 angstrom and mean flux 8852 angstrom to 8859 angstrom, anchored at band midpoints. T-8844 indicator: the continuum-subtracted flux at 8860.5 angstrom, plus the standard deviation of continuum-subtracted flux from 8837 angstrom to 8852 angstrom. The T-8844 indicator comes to 0.4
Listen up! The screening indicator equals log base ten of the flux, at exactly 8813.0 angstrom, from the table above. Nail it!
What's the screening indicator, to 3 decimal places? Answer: 0.897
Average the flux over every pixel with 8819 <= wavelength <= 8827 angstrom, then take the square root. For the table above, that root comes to 2.847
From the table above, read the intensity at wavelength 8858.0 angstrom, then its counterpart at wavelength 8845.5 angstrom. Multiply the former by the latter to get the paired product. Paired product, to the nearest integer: 65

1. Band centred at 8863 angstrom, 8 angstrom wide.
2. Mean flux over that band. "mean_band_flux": 7.8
